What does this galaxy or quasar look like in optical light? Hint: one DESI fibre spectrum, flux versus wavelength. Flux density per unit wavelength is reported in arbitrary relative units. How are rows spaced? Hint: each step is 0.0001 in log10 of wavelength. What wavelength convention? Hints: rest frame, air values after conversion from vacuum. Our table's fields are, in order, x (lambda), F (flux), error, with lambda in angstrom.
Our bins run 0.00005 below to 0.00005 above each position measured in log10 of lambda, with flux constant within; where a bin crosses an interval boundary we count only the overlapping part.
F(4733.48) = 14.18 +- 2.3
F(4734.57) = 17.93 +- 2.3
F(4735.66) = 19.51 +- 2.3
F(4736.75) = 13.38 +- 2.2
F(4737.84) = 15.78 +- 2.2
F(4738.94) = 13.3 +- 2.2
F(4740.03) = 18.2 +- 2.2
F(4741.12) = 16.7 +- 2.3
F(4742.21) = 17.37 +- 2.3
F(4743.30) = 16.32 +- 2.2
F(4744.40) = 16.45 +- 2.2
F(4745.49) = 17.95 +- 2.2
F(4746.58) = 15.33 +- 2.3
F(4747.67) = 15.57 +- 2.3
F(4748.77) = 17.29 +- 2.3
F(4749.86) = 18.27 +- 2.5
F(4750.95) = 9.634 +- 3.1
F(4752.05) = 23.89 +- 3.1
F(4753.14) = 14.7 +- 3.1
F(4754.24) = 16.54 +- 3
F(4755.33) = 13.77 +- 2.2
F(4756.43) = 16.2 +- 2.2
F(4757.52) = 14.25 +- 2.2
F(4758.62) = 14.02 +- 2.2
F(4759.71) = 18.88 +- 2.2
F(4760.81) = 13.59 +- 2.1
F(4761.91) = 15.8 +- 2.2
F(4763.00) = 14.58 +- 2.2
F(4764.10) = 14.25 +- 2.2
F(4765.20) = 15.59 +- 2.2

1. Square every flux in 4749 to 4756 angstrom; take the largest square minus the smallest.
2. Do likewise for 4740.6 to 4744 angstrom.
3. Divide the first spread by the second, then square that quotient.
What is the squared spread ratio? 183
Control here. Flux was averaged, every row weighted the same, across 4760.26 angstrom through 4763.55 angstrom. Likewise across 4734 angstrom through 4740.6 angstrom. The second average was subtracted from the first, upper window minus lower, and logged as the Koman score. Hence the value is -1.7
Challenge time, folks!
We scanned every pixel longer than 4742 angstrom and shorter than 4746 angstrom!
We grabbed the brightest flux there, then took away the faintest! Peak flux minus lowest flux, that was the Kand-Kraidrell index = 1.6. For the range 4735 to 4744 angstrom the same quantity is 6.2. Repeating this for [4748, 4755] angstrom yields 14.3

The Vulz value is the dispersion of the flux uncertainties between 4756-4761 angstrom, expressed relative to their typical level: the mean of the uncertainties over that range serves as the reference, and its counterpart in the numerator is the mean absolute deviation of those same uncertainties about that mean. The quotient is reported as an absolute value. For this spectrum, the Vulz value 0.015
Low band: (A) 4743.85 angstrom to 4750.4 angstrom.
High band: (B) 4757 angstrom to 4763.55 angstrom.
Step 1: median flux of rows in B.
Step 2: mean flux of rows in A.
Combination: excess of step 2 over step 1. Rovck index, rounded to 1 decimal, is 2.4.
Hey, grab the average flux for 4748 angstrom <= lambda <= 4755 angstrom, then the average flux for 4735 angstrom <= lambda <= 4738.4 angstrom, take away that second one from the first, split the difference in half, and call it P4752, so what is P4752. 0.2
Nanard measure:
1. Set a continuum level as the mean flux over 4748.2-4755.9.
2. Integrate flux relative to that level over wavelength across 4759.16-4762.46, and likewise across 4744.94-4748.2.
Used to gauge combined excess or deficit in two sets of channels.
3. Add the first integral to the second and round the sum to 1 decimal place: -0.7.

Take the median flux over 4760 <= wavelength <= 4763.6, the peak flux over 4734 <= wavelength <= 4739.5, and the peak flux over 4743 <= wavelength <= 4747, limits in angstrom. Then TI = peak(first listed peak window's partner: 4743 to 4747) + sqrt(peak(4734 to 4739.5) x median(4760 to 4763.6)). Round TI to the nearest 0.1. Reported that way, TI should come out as 34.8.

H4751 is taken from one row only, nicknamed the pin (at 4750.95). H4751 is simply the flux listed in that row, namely 9.634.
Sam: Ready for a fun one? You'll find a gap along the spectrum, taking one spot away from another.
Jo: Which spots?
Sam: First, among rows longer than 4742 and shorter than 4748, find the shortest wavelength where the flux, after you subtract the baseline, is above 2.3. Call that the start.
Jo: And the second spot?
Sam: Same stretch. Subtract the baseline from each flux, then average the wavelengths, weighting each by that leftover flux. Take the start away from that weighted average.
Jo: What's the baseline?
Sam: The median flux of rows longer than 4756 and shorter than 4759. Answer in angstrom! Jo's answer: 2.3 angstrom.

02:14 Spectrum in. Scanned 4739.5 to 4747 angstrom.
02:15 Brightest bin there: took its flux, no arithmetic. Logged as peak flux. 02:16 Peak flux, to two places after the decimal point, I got 18.20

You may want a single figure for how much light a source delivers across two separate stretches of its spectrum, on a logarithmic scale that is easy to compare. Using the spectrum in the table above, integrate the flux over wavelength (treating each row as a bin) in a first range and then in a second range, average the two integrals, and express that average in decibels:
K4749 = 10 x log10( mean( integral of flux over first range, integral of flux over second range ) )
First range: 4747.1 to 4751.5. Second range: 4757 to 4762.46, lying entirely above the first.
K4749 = 18.8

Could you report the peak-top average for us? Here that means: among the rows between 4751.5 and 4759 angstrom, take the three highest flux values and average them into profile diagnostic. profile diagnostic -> 18.9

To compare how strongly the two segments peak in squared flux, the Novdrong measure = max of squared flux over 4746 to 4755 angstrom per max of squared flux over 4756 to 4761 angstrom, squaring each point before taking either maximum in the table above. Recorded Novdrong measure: 1.60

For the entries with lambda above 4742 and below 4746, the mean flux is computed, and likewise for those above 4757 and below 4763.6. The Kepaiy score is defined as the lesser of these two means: 15.2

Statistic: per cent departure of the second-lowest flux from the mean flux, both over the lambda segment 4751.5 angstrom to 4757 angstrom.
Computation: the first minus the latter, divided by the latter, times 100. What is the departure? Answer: -14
